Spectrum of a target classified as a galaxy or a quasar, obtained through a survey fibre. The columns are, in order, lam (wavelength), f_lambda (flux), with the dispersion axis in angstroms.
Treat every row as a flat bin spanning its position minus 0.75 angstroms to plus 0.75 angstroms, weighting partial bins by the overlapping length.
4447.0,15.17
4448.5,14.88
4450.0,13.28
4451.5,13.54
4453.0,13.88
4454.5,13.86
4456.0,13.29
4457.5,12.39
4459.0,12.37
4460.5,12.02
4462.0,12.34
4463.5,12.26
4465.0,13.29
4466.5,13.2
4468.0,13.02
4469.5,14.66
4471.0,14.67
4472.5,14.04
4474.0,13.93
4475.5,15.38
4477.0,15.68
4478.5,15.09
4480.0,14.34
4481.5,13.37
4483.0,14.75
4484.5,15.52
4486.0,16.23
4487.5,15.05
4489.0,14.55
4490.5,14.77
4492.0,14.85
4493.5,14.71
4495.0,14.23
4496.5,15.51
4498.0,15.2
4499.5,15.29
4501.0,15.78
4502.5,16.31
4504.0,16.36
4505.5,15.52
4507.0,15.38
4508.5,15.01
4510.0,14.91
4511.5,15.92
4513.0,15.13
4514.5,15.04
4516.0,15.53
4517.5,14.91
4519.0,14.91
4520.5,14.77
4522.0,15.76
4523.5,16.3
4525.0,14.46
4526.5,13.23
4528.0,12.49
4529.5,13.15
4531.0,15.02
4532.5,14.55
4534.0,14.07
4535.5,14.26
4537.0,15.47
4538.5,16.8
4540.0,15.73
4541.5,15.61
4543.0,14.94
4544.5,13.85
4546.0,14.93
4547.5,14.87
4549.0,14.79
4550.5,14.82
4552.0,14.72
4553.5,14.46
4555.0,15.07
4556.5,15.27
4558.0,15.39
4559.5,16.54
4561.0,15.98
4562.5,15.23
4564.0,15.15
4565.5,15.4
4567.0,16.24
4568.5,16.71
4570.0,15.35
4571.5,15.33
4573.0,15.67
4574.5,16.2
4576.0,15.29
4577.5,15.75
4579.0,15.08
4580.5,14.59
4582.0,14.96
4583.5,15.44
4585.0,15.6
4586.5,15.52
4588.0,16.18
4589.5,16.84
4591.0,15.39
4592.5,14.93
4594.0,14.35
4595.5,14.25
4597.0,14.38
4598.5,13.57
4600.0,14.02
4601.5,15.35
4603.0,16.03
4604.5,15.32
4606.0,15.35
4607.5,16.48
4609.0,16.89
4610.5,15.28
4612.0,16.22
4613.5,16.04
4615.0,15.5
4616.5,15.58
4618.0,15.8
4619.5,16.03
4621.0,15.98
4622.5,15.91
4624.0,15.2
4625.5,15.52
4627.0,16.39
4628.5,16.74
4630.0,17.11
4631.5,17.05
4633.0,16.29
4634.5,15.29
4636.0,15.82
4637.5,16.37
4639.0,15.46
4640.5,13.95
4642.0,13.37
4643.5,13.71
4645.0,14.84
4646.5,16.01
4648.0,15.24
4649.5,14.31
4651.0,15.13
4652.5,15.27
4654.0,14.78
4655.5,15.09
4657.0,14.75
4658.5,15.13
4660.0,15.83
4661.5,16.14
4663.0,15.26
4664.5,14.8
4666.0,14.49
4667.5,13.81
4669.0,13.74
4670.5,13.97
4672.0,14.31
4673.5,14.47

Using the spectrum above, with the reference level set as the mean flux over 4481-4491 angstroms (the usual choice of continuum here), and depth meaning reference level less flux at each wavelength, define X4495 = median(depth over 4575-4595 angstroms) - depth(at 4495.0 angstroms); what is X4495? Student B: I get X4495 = -1.2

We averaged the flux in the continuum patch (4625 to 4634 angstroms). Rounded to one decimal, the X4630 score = 16.5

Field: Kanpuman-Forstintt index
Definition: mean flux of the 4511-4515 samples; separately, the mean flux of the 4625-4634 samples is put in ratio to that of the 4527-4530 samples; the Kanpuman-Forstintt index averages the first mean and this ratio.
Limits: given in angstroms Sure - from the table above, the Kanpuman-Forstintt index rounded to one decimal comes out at 8.3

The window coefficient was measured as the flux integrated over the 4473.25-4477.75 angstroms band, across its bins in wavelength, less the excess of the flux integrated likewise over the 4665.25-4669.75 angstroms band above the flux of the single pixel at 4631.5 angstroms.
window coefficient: 21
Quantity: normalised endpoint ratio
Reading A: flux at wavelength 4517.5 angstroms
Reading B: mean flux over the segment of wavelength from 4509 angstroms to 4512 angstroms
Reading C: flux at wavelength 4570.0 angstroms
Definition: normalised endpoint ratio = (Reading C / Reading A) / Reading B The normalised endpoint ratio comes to 0.067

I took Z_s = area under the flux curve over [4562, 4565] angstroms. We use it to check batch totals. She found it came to 45.6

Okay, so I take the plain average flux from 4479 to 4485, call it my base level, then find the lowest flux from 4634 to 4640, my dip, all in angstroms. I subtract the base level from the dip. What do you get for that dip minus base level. 0.8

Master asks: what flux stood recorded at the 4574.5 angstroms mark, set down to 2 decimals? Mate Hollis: 16.20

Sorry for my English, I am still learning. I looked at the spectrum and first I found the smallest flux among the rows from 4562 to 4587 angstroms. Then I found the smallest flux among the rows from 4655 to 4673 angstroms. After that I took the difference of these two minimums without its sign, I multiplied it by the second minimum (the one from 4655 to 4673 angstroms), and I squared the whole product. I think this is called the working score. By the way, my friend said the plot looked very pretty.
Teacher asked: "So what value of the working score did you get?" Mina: 136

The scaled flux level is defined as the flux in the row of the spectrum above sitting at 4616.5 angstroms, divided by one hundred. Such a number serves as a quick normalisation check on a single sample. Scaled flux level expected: 0.156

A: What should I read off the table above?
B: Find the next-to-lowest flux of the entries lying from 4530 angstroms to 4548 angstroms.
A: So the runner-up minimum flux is 14.07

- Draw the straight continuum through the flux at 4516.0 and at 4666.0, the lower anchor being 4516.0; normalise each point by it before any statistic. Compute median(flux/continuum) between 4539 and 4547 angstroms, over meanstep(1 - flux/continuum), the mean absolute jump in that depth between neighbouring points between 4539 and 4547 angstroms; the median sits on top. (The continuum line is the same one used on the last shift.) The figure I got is 20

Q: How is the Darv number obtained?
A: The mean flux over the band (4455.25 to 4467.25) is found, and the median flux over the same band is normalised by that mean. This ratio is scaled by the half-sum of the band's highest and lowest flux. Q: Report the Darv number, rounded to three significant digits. 12.4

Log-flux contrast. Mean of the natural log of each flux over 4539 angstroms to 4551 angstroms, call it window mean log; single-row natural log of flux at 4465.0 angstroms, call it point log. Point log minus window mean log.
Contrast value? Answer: -0.12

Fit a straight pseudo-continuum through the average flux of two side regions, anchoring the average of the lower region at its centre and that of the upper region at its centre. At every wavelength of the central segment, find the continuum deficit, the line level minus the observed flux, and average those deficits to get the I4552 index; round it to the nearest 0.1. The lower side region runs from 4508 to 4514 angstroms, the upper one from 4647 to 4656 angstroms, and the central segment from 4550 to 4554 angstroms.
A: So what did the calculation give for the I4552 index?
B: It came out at 0.5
